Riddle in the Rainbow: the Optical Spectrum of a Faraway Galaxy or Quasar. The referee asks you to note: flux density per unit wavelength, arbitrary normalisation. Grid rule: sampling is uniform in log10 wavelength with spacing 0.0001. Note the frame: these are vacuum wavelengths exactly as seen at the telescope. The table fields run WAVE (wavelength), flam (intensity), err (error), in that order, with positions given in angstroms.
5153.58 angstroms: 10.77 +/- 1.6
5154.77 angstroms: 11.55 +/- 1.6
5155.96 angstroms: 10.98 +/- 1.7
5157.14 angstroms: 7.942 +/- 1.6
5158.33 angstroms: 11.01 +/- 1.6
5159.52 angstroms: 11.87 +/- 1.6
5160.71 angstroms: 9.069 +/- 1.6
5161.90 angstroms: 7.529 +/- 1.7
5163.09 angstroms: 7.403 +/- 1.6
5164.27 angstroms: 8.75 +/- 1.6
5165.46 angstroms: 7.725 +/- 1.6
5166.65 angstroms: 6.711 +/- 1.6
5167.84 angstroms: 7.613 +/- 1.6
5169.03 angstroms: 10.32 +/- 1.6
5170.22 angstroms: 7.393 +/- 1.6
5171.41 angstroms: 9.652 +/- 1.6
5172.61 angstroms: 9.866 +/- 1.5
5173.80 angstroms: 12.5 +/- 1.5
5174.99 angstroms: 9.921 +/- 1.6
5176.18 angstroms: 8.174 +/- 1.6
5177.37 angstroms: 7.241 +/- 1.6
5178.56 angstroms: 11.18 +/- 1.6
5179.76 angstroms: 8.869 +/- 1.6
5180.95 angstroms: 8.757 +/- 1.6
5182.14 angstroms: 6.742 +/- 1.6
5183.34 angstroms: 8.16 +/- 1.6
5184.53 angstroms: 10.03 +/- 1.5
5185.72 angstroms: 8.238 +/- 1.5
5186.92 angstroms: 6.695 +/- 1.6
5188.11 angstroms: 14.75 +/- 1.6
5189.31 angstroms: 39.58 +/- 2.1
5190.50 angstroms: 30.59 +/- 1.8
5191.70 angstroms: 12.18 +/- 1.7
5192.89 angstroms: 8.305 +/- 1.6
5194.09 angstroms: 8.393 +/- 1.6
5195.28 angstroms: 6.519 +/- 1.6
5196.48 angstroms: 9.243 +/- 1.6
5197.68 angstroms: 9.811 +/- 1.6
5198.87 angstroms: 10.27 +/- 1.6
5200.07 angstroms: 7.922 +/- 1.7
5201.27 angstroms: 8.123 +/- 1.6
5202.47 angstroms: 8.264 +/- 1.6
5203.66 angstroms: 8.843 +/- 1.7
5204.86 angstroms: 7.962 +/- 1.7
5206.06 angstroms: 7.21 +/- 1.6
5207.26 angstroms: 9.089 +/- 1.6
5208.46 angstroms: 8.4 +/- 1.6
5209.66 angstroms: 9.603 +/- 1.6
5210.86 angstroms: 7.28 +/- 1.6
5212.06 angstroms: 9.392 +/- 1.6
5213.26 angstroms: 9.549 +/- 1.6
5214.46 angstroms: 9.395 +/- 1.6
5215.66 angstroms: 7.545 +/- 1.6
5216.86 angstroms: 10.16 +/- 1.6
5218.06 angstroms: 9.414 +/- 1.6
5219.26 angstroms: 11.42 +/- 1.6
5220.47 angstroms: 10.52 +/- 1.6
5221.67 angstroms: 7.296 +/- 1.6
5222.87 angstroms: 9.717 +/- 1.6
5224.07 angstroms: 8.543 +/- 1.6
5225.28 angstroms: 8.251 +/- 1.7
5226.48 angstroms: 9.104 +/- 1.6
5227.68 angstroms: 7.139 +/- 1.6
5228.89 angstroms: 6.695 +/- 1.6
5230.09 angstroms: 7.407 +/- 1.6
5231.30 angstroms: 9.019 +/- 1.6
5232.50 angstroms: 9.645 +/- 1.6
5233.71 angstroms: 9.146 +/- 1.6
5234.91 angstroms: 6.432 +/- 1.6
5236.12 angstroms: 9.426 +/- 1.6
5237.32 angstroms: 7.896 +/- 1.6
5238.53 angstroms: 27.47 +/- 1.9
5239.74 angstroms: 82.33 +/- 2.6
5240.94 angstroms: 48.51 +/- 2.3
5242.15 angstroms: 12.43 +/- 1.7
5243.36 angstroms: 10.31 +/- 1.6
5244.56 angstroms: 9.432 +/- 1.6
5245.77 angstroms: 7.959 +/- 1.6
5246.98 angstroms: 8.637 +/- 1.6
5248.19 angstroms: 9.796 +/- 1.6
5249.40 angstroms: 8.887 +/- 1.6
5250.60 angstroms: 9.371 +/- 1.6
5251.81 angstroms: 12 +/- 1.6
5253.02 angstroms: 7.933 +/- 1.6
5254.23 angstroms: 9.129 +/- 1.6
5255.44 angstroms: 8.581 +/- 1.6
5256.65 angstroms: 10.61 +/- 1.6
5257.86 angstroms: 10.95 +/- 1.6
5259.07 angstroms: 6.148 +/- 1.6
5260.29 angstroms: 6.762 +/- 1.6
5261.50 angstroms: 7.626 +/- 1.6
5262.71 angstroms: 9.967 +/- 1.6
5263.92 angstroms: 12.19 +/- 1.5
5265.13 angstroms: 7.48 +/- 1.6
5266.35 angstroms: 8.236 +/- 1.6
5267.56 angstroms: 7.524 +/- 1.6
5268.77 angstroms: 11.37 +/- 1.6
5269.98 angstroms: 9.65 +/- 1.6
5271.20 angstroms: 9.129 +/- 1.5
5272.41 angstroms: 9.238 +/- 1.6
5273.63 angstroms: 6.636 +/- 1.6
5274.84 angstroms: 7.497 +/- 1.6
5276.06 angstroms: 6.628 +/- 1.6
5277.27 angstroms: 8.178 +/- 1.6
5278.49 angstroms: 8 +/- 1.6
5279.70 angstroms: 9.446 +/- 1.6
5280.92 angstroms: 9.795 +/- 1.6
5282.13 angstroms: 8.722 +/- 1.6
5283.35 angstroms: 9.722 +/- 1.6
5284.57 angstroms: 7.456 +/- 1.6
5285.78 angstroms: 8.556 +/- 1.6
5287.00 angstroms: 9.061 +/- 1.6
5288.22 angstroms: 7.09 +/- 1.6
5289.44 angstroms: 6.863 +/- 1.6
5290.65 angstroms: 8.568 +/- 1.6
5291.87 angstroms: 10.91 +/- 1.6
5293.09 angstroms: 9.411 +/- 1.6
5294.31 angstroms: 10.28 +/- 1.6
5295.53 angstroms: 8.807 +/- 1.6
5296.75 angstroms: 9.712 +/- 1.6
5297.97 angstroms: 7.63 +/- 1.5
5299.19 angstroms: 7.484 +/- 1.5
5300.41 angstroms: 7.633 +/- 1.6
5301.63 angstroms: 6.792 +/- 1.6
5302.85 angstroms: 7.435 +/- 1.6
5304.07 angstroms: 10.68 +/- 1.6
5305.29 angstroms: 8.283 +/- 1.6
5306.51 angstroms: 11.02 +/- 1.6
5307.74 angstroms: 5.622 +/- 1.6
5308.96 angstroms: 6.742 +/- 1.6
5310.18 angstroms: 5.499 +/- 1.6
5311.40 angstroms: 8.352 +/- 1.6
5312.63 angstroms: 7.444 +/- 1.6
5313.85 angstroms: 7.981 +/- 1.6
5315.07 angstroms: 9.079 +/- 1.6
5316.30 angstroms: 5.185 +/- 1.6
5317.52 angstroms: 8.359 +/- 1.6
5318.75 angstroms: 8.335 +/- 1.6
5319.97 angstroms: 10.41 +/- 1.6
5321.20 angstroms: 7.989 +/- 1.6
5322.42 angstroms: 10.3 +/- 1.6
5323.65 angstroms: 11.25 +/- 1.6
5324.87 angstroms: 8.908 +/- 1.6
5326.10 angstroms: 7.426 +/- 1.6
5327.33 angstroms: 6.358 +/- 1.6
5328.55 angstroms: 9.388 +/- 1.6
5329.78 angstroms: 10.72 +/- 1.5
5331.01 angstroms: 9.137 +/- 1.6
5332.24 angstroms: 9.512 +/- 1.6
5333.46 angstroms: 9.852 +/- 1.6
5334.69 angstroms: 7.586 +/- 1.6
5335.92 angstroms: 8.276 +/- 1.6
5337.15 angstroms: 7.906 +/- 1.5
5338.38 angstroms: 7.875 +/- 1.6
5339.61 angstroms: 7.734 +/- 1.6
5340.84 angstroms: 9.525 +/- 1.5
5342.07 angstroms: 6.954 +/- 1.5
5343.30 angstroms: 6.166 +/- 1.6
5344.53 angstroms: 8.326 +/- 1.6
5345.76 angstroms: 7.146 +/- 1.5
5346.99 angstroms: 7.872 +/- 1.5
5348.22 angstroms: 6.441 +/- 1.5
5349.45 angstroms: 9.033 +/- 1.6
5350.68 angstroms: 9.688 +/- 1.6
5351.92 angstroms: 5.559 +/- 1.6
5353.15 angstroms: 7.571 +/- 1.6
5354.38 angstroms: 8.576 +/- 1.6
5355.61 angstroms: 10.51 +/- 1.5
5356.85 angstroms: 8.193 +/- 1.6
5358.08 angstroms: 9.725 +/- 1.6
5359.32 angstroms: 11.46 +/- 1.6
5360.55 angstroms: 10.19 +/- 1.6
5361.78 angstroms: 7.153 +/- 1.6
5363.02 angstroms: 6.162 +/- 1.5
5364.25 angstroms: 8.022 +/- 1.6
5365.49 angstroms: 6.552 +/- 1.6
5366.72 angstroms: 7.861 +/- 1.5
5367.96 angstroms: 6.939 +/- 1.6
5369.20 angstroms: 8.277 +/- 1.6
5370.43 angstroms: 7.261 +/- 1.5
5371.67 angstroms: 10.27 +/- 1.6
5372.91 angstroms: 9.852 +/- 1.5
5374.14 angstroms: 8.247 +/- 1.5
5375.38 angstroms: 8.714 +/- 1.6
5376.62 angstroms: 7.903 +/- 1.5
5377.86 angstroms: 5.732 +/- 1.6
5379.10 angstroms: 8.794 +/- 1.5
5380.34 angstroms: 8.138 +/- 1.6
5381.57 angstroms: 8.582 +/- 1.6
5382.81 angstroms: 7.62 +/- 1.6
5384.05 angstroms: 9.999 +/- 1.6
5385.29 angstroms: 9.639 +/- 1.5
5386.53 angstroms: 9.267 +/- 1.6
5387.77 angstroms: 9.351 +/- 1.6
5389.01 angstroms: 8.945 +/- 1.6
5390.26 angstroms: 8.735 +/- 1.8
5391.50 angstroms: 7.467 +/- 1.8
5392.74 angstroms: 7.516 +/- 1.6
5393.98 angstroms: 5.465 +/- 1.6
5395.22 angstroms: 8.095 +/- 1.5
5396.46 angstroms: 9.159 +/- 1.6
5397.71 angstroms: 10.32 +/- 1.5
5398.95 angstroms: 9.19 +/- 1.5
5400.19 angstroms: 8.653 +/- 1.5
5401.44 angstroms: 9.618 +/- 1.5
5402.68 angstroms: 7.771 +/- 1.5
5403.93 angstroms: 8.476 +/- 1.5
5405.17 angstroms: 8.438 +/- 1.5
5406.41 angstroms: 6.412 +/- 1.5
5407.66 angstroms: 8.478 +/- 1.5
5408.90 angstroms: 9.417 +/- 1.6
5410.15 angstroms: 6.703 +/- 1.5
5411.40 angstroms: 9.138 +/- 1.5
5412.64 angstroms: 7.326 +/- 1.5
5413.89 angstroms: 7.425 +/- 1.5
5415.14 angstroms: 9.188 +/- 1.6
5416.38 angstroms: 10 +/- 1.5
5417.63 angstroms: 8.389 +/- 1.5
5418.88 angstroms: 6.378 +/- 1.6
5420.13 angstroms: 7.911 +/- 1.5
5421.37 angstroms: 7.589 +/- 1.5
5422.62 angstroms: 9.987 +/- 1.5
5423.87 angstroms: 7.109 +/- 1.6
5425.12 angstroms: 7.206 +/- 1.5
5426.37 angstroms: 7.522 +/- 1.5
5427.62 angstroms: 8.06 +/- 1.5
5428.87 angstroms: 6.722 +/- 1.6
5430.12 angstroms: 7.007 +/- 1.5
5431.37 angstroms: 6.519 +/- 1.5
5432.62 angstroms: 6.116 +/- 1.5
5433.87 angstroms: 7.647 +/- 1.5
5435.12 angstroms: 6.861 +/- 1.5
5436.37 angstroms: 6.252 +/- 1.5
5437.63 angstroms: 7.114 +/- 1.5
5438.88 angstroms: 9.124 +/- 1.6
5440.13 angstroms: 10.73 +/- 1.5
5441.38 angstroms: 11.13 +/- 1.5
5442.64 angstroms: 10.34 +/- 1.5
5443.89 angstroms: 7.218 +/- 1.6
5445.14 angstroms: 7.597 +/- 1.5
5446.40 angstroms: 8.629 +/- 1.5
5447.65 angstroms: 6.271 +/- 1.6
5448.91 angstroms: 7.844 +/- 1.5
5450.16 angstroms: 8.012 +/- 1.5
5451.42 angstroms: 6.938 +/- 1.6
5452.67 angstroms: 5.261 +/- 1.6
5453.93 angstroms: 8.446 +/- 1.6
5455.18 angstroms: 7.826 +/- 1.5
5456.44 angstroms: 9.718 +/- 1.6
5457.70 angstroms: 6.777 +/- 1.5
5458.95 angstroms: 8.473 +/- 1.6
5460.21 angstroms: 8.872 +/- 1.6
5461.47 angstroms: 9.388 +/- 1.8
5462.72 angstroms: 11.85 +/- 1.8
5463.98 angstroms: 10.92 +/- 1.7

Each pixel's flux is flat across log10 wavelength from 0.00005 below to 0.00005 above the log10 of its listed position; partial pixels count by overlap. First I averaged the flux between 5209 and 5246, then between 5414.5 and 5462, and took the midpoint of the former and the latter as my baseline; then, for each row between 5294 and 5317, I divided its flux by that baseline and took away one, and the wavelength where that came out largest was 5306.51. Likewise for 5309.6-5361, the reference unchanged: 5359.32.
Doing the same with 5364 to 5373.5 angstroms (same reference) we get 5371.67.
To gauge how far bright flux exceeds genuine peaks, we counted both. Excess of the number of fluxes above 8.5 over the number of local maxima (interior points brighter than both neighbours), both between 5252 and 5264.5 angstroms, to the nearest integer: 4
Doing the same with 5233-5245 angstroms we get 6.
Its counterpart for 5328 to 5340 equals 2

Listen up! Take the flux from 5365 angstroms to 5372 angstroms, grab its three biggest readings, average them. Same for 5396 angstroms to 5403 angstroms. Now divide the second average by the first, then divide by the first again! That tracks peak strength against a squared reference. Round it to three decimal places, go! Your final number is 0.125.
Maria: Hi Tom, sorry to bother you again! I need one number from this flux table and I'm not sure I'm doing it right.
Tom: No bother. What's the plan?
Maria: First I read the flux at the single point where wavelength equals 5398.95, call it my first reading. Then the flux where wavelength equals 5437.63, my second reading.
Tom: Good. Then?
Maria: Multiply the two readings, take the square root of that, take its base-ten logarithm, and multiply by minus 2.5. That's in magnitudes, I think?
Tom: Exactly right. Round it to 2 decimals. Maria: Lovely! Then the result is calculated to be -2.27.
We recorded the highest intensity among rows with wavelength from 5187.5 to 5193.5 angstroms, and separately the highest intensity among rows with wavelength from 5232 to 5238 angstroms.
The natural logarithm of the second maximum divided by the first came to -1.41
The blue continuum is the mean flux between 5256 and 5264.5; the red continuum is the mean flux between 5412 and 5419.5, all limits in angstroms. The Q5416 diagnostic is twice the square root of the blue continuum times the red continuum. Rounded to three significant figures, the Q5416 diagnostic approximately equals 17.3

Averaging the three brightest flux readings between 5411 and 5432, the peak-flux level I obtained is 9.7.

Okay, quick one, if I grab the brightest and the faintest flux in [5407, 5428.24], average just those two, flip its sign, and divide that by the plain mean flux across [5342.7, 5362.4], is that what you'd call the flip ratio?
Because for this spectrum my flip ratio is -0.98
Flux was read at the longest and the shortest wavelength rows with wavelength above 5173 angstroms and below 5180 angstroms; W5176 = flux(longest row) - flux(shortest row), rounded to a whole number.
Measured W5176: -4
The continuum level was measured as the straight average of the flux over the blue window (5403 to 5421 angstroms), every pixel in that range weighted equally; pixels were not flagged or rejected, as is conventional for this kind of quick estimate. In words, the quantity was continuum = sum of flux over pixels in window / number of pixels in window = 8.1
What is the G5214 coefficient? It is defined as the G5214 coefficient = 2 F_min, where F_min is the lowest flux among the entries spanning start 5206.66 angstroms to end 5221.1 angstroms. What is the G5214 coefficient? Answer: 14.56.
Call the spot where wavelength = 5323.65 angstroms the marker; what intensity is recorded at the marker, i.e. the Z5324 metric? 11.25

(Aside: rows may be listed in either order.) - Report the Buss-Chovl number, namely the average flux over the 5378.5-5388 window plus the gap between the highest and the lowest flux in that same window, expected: 11.3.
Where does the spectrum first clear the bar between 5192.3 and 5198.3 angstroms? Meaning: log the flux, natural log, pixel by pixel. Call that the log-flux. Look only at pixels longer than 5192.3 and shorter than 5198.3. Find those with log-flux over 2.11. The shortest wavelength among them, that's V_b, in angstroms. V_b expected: 5192.89 angstroms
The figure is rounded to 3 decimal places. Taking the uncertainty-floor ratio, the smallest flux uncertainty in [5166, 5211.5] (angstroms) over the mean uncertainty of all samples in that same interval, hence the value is 0.927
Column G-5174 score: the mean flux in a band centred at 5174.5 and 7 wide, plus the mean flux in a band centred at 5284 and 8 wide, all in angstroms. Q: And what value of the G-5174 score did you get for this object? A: 18.4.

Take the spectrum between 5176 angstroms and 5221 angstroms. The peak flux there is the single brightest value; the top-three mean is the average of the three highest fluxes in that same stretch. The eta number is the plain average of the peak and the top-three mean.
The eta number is 34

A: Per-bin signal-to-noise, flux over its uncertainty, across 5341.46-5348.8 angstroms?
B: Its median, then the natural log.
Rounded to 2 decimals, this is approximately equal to 1.55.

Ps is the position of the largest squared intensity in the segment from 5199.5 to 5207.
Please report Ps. 5203.66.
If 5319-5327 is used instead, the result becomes 5323.65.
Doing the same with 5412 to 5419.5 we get 5416.38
